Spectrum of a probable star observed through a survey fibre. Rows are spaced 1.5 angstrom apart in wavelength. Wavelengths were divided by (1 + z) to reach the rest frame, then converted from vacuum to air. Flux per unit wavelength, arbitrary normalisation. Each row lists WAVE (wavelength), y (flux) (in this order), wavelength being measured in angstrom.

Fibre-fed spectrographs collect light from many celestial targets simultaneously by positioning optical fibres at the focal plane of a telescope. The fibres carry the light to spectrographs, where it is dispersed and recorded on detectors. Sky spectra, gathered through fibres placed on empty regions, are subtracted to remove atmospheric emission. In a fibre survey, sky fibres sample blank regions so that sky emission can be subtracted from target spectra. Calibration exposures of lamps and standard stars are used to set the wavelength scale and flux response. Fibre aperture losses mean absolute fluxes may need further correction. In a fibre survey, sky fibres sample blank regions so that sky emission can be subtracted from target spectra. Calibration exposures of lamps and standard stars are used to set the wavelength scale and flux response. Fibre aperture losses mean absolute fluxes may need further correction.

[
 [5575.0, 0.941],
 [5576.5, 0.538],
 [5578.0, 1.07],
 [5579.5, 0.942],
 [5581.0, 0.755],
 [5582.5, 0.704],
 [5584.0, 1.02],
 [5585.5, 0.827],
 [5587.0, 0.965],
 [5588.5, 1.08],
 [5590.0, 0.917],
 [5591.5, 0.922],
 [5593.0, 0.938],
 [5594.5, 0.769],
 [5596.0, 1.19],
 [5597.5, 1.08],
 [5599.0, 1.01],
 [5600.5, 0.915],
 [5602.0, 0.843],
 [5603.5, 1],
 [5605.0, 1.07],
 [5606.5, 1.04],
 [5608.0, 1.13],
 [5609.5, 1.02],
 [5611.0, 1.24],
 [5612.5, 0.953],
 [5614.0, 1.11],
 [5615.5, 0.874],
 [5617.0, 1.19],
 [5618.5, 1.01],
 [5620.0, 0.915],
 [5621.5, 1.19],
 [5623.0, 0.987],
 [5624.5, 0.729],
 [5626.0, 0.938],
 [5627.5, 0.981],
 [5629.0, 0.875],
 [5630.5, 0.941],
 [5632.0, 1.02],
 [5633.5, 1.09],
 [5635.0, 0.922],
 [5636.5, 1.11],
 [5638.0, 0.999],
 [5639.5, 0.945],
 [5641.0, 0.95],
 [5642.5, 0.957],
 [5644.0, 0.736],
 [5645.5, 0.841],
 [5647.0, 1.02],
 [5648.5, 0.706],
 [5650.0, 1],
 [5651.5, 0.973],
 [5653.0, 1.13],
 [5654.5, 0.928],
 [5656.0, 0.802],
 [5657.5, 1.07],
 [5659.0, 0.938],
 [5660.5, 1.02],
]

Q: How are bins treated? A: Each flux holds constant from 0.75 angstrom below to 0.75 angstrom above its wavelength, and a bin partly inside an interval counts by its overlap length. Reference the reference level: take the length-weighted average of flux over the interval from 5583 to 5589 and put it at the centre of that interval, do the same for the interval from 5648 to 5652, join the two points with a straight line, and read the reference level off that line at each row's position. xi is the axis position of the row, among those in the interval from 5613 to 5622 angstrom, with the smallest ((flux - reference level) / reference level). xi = 5615.5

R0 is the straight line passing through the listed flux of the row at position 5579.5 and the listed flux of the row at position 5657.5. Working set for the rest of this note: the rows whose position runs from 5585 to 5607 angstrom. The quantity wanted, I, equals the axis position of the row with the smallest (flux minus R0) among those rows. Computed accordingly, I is 5594.5 angstrom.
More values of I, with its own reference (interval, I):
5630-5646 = 5644.0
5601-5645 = 5644.0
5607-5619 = 5615.5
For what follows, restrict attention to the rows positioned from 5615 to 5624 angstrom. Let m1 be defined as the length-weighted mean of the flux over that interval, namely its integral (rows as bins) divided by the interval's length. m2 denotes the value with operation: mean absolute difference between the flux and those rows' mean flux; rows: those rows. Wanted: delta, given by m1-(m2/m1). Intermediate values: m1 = 1.02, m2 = 0.108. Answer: 0.92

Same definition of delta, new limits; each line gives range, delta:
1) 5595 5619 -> 0.95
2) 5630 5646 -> 0.88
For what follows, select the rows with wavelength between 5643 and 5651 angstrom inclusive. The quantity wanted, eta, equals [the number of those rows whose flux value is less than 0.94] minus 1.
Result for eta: 2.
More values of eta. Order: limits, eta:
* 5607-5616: 0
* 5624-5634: 2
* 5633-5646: 2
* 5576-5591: 4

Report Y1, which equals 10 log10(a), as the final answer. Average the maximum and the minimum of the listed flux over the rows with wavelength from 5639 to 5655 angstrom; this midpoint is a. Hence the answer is -0.4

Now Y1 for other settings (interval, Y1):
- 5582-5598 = -0.2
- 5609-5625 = -0.1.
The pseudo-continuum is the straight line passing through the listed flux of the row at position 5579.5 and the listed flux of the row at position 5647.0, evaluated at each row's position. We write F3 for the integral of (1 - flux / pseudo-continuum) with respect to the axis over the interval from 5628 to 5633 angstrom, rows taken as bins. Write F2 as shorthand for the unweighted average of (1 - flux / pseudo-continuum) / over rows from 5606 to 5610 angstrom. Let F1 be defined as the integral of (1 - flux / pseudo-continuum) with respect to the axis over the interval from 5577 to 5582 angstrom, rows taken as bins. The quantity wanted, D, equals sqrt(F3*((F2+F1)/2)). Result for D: 0.14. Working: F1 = 0.26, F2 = -0.091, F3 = 0.23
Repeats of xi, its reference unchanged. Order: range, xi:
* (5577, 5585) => 5582.5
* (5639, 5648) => 5644.0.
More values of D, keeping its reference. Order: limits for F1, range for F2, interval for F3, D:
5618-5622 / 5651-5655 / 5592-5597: 0.06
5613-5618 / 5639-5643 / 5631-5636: 0.07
